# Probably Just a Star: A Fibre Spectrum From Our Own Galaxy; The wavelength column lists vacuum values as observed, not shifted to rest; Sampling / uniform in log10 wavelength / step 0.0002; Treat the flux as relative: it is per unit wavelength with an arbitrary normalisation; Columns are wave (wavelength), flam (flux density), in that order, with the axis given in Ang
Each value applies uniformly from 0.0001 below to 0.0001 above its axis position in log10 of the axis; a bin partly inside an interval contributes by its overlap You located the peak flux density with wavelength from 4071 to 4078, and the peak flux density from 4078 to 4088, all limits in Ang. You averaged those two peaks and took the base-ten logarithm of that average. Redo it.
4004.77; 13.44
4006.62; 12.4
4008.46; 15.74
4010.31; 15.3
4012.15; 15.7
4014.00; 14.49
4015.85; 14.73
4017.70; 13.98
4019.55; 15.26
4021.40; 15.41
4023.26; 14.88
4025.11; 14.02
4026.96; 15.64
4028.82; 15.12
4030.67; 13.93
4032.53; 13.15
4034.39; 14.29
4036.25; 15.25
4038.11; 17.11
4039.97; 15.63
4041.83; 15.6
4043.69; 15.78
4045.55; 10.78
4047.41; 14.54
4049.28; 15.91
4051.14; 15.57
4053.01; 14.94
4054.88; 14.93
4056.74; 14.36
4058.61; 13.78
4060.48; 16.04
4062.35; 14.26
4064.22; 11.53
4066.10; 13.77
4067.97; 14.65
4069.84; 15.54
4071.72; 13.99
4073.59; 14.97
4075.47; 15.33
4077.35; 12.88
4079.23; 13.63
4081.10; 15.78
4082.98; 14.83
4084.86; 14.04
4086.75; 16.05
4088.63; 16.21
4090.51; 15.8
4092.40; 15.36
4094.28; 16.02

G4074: 1.20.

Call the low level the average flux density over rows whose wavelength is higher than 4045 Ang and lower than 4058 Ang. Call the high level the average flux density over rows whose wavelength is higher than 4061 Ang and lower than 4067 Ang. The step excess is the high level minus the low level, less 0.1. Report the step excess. -1.3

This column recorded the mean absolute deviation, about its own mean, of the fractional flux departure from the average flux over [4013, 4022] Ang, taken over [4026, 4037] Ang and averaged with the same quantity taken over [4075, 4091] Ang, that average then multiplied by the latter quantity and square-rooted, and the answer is 0.063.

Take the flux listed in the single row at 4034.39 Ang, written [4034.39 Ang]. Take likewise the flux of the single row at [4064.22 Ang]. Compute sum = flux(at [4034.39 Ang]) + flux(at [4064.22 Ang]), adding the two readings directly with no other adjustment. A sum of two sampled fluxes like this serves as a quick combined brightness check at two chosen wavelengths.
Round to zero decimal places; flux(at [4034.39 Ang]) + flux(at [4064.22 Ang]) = 26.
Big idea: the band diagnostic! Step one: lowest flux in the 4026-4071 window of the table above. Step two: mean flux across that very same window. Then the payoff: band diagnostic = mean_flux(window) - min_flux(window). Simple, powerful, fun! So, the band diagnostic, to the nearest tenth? 3.9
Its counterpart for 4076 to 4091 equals 2.0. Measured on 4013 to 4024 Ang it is 0.8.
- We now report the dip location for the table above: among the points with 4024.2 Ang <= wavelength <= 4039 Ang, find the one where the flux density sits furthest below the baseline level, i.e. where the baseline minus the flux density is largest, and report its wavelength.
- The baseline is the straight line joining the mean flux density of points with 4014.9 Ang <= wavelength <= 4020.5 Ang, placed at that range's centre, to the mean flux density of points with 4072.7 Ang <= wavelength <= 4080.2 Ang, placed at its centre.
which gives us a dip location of 4032.53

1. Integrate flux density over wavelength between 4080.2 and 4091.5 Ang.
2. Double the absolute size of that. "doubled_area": 349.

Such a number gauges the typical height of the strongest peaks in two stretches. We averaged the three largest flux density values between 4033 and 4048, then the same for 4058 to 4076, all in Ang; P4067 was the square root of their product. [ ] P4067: 15.9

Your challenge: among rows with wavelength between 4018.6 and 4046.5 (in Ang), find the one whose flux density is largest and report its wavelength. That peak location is 4038.11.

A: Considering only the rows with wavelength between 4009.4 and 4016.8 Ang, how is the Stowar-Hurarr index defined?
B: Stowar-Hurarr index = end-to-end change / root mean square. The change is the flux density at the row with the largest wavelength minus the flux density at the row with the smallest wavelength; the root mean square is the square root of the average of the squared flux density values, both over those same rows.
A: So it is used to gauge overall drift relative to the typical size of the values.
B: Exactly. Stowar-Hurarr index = -0.04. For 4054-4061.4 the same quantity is 0.07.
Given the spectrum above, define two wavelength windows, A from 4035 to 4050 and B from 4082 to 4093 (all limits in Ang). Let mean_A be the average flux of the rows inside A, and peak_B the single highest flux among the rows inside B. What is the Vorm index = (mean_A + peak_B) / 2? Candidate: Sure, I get 15.6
